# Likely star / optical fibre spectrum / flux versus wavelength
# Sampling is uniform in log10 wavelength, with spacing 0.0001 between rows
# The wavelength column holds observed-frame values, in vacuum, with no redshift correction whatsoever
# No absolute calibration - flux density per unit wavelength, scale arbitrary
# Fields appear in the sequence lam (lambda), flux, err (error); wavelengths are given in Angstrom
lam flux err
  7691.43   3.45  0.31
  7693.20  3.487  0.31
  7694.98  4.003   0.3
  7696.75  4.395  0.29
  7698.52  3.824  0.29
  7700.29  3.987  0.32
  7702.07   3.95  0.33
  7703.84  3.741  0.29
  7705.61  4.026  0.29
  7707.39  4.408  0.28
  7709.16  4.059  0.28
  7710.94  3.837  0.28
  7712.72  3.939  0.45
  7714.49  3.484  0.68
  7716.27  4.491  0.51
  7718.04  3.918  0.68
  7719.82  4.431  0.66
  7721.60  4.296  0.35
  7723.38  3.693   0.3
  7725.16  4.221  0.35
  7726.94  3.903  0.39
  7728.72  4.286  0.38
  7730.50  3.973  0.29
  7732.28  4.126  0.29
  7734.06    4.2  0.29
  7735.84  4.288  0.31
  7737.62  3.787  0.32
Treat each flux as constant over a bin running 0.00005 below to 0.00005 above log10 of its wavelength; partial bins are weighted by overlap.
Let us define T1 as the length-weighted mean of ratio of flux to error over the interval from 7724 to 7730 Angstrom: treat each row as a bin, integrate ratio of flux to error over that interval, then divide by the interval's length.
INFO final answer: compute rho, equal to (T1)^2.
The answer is 128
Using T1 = 11.3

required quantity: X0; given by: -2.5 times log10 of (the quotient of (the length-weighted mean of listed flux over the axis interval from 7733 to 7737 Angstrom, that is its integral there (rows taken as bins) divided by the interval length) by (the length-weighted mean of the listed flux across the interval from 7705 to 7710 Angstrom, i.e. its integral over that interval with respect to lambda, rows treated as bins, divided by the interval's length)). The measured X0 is -0.010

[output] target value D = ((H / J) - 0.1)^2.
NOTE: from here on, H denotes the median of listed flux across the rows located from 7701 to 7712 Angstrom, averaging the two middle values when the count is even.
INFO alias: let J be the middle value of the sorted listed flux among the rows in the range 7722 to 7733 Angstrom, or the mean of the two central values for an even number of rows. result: 0.78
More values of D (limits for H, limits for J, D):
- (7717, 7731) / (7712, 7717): 0.88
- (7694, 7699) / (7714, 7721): 0.74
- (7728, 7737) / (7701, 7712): 0.91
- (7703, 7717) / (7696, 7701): 0.81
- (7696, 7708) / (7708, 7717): 0.83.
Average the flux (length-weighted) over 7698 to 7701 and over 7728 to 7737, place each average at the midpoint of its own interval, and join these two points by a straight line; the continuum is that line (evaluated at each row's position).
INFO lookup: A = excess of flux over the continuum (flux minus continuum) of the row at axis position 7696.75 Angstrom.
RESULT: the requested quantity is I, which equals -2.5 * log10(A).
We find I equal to 0.7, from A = 0.50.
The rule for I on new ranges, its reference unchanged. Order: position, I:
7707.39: 0.9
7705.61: 3.0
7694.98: 2.3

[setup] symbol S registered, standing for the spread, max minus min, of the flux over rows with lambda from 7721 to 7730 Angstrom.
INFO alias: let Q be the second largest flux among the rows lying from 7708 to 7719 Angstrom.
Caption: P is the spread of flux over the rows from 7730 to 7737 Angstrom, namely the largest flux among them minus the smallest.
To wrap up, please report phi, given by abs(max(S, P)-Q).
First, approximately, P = 0.3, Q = 4.059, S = 0.60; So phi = 3.46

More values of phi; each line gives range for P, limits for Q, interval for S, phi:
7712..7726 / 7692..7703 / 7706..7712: 3.00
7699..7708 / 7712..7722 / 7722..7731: 3.76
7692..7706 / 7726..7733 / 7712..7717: 3.12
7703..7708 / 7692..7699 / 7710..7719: 3.00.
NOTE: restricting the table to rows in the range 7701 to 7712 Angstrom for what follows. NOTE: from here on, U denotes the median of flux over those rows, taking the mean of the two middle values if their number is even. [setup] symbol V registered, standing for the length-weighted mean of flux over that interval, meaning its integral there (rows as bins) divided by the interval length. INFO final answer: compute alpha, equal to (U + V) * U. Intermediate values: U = 3.988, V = 4.00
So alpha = 31.9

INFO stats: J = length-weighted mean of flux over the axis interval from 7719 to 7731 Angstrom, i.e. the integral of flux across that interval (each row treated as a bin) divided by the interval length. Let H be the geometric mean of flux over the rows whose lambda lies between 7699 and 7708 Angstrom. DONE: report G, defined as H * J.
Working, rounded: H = 4.02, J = 4.11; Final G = 16.5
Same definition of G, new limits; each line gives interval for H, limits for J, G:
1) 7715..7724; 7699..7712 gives 16.6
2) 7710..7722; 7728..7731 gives 16.7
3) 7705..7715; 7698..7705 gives 15.3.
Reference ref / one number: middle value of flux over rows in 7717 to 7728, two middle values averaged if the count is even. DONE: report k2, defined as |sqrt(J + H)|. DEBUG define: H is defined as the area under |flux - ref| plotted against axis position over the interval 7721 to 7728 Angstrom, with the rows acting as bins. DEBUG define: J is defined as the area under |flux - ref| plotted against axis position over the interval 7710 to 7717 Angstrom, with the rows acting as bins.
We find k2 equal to 1.99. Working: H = 1.6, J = 2.4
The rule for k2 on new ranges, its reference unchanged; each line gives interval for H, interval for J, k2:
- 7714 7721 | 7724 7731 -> 1.93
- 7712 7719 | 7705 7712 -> 1.85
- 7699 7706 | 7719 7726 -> 1.75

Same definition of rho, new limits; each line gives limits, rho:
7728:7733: 171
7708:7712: 195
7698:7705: 160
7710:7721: 68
